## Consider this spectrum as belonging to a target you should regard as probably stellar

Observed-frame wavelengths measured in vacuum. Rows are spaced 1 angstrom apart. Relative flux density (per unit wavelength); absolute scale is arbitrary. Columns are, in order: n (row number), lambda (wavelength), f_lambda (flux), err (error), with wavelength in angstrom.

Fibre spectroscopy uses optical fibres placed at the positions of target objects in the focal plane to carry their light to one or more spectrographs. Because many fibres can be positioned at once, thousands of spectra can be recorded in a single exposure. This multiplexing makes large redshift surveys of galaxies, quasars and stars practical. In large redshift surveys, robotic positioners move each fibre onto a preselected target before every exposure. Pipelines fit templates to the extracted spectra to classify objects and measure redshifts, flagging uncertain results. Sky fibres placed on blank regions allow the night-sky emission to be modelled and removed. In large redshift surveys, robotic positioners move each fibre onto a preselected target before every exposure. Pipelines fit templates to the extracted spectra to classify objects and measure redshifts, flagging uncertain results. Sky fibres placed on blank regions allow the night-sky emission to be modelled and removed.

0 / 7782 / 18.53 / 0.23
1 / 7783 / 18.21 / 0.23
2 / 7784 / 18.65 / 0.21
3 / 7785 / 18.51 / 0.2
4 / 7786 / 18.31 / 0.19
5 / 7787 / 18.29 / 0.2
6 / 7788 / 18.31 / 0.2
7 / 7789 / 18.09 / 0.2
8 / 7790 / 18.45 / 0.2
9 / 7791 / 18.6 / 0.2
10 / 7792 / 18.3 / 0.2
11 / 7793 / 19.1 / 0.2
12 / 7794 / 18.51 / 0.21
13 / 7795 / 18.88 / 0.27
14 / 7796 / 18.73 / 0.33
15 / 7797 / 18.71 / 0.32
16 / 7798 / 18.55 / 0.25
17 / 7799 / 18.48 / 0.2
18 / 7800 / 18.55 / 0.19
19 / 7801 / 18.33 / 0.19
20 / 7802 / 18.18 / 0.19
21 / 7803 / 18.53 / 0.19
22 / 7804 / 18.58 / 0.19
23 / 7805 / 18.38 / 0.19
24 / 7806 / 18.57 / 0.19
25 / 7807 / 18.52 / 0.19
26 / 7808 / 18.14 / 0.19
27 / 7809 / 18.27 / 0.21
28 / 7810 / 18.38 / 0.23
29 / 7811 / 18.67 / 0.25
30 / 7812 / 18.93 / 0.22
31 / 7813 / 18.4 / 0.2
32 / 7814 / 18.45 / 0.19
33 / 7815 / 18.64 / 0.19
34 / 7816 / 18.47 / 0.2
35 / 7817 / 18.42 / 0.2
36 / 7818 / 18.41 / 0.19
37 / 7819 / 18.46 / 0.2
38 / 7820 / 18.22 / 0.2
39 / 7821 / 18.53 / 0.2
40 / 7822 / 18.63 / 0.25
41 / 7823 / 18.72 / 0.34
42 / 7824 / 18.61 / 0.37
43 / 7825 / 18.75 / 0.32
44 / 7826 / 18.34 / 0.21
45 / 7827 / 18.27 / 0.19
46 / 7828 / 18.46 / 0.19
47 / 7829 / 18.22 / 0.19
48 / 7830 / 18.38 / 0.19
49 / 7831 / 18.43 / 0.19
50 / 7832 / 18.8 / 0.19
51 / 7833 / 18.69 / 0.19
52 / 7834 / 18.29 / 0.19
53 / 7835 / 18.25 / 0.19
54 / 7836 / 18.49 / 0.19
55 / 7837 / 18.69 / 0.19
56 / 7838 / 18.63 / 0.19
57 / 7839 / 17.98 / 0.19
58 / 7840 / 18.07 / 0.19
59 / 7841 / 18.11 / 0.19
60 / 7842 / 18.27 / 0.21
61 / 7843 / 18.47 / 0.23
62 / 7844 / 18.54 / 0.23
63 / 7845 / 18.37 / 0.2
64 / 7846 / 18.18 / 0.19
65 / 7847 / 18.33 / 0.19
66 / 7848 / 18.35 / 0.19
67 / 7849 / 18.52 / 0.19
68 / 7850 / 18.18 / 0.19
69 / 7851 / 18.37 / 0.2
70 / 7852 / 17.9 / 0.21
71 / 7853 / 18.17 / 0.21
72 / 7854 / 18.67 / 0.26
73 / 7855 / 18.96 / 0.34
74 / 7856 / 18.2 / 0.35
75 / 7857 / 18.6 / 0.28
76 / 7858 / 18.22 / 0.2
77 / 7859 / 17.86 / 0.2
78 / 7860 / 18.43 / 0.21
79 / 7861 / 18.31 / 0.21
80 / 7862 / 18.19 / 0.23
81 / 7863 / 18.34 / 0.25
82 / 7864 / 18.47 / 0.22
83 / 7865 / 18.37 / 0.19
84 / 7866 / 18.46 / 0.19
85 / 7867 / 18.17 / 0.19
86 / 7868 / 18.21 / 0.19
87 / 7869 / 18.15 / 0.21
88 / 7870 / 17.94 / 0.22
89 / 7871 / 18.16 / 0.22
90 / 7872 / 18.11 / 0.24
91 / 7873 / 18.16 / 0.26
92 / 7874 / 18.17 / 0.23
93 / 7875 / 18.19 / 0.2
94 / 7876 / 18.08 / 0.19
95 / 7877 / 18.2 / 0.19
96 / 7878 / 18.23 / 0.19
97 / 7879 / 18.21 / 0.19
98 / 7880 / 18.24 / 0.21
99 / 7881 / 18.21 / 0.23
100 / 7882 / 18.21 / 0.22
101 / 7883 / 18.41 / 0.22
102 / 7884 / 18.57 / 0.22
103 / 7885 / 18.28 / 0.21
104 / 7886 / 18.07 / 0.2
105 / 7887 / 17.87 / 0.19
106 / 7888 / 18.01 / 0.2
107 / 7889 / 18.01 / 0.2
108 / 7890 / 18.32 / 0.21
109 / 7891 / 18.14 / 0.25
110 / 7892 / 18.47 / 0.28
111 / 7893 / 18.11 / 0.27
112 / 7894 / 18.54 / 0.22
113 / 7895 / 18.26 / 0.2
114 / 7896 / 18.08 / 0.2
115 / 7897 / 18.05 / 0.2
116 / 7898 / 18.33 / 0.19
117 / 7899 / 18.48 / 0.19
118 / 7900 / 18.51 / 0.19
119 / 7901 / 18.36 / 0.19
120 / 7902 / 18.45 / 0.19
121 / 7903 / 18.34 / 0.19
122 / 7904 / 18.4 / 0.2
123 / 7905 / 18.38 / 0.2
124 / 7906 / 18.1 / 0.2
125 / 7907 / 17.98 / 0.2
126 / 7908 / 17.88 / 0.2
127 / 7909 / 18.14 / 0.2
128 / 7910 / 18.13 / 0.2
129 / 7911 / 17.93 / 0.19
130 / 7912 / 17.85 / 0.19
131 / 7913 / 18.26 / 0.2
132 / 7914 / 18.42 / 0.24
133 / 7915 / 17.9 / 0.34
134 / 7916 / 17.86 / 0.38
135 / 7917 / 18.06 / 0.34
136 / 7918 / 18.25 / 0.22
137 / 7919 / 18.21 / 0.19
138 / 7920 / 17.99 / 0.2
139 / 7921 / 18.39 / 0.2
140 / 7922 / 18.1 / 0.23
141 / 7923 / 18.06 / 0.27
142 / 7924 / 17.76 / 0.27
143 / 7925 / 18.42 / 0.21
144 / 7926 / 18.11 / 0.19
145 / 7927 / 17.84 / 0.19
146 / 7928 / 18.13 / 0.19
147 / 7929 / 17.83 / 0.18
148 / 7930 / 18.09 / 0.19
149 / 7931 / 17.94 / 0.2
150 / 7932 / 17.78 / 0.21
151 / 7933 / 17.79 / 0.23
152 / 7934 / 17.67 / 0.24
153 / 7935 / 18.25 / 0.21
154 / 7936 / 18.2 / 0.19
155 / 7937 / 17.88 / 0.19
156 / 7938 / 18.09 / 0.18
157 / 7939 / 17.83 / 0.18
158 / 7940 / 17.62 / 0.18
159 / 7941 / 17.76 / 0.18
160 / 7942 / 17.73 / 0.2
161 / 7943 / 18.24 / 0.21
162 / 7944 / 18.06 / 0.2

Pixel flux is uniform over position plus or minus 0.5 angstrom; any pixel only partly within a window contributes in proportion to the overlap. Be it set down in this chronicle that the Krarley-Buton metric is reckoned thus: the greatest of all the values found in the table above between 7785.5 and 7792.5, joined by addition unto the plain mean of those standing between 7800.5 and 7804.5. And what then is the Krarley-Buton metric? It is 37.0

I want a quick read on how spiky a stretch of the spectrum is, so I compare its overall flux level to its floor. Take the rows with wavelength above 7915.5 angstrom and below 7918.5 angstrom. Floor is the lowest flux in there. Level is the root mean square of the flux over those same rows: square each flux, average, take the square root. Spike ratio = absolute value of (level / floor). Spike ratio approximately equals 1.011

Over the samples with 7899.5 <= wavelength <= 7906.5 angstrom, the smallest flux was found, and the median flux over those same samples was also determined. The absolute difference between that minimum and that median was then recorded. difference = 0.28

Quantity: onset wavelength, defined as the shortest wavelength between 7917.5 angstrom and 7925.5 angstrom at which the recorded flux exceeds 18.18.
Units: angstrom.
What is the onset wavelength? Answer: 7918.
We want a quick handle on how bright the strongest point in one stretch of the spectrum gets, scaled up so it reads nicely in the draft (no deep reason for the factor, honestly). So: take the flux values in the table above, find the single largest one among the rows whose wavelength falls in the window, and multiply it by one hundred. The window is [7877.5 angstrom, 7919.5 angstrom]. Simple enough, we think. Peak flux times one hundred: 1857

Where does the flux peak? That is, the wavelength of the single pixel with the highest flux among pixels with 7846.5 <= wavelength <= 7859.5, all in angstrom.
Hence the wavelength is 7855 angstrom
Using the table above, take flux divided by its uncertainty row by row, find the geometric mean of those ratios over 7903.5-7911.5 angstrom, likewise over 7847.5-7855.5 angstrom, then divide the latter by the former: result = 0.92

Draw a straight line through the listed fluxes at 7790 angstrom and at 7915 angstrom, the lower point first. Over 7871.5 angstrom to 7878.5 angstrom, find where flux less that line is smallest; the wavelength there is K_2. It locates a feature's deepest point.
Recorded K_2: 7876 angstrom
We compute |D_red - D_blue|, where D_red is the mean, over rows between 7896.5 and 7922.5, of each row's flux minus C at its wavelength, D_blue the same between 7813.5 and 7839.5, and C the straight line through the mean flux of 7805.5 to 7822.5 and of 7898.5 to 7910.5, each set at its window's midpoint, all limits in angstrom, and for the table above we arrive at 0.091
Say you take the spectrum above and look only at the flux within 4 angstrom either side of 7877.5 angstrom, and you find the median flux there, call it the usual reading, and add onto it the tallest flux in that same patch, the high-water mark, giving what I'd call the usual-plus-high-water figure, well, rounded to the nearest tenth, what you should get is 36.4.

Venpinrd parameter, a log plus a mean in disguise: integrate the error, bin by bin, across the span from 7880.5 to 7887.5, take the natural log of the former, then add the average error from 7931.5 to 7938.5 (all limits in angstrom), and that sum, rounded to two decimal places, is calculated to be 0.61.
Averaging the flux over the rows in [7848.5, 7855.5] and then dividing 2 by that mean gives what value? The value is 0.109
